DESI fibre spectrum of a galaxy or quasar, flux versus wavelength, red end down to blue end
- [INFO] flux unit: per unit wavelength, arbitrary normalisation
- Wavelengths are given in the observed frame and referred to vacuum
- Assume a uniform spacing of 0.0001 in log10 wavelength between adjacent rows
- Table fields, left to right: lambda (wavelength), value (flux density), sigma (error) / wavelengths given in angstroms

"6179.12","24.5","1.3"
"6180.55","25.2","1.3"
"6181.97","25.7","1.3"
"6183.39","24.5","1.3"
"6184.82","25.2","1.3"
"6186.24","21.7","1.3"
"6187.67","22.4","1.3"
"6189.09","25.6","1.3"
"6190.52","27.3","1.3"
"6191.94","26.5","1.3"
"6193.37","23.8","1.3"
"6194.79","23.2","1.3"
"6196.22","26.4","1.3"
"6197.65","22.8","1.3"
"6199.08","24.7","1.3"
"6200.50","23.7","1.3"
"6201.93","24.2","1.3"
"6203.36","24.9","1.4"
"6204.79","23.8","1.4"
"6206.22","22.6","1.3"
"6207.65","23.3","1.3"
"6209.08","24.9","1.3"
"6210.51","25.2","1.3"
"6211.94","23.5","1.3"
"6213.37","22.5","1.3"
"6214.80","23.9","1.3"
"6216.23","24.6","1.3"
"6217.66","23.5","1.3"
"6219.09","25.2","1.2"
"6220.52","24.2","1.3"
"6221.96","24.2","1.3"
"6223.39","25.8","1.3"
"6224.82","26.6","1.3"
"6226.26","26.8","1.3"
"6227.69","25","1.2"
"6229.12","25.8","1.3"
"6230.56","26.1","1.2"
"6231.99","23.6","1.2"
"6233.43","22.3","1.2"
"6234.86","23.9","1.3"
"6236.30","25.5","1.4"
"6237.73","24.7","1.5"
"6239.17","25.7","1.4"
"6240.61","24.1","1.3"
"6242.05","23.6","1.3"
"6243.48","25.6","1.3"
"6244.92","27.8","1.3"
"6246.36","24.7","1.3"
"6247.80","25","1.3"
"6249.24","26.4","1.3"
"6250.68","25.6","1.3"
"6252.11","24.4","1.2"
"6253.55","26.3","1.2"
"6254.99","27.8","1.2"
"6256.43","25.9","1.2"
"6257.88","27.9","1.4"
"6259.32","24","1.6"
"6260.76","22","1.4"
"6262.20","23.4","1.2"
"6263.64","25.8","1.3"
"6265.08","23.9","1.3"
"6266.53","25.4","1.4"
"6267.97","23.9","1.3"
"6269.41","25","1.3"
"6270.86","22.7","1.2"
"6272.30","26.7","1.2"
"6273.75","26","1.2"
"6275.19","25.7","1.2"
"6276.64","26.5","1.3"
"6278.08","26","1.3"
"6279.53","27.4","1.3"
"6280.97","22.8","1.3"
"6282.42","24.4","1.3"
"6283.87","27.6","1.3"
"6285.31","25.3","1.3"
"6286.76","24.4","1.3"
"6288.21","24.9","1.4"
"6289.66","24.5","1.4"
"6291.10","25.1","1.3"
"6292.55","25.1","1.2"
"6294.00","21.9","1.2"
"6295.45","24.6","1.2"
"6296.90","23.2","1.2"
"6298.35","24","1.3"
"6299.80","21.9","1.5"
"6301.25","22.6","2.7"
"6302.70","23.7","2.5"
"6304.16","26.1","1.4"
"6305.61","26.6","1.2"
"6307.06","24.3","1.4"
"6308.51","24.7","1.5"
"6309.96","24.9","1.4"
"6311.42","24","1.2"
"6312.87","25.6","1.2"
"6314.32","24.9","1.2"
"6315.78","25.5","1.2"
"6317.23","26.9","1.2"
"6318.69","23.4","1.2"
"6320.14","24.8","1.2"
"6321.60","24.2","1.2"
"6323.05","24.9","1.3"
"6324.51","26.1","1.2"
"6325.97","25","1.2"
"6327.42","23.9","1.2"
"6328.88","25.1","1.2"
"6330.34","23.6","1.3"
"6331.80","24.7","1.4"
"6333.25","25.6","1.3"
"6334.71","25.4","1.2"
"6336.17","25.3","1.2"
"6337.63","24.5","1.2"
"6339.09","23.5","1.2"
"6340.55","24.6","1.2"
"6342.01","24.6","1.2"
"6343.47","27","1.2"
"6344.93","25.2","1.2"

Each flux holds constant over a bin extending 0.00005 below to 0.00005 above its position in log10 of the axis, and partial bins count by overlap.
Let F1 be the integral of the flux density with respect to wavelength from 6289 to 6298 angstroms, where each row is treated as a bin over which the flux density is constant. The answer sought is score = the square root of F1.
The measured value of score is 14.7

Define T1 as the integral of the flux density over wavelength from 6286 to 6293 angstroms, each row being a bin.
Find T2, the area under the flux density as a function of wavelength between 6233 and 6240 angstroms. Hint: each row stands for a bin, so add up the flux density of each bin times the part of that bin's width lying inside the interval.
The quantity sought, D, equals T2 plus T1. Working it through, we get 345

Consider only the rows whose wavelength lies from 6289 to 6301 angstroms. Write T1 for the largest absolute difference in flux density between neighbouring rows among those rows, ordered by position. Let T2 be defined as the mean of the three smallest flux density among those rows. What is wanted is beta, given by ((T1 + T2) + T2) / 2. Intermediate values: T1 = 3.2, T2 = 22.3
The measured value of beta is 23.9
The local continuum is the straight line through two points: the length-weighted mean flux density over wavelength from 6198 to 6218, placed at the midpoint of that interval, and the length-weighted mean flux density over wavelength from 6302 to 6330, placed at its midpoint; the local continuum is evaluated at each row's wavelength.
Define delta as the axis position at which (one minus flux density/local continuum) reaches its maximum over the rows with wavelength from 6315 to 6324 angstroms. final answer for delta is 6318.69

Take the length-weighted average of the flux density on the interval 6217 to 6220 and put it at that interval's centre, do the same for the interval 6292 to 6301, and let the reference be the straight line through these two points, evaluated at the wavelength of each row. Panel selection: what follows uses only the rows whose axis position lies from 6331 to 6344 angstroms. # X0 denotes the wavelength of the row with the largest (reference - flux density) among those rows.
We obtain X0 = 6339.09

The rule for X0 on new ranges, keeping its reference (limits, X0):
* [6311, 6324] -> 6318.69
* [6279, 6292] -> 6280.97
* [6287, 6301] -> 6294.00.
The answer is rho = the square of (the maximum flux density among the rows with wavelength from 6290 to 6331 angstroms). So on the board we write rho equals 724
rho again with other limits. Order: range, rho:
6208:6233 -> 718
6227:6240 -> 681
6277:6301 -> 762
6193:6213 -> 697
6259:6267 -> 666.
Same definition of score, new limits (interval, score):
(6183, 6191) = 14.0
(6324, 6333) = 14.9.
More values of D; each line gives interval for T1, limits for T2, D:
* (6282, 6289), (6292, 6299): 343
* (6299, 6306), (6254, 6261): 349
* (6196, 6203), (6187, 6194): 346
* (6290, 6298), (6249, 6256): 375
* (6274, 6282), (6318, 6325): 378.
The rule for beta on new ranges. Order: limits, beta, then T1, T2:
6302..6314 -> 25.2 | 2.4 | 24.0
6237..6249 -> 25.7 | 3.1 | 24.1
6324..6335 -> 24.8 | 1.5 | 24.1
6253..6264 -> 25.1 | 3.9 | 23.1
